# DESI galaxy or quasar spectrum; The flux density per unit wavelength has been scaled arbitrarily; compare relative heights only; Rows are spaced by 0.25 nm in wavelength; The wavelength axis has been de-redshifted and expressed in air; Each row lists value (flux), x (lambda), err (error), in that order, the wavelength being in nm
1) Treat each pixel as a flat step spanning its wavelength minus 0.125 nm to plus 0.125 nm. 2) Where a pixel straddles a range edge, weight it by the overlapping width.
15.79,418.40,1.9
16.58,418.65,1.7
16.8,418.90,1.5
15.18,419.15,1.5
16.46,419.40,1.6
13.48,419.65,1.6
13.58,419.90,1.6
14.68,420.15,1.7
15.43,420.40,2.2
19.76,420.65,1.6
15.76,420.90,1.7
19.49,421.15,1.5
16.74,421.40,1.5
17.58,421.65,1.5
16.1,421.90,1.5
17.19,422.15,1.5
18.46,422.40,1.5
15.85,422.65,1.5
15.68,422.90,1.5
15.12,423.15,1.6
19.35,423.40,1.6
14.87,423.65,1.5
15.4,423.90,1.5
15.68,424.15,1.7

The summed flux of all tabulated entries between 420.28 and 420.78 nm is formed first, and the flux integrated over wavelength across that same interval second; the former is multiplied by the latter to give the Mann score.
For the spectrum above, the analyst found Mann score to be 310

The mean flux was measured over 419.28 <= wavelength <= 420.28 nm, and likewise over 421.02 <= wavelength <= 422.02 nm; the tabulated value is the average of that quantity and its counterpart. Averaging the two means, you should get 16.01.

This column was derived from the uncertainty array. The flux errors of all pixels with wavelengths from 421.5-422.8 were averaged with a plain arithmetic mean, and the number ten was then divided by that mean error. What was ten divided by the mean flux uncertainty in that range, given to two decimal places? 6.67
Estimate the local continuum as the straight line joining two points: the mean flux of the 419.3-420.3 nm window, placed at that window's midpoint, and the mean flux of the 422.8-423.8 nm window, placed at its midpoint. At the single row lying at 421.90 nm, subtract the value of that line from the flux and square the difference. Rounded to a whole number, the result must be 0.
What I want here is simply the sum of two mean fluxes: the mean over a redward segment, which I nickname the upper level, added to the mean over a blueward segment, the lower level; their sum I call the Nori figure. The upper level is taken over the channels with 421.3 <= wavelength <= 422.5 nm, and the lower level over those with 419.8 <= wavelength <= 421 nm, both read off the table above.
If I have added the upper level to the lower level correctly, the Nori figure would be 33.1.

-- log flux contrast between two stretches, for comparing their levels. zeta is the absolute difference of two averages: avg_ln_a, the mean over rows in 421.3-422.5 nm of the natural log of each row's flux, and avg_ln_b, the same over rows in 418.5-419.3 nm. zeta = 0.061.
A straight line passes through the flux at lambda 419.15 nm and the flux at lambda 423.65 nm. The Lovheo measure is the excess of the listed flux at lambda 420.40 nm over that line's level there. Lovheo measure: 0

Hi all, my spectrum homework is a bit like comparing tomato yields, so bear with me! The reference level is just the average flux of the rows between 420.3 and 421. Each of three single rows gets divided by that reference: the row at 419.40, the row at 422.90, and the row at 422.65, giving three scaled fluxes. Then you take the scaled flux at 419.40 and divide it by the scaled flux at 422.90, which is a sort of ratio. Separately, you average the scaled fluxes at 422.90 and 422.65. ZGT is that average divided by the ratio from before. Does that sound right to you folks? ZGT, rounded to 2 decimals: 0.88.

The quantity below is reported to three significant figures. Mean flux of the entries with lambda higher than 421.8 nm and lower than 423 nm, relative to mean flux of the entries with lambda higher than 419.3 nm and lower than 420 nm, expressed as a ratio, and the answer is 1.15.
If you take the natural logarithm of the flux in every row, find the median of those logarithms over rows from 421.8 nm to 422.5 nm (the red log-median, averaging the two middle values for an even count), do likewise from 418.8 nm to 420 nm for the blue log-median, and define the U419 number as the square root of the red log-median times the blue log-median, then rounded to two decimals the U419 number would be 2.78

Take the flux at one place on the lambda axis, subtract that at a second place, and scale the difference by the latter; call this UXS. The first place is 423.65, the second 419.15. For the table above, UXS -0.02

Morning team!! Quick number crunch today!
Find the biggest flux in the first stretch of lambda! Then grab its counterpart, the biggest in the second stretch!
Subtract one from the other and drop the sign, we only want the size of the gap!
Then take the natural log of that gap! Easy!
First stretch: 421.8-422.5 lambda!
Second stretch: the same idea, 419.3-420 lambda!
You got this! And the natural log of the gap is 0.7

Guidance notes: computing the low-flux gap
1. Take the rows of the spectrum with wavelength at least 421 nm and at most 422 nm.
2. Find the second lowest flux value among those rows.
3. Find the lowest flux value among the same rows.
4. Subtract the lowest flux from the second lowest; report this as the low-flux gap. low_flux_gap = 0.64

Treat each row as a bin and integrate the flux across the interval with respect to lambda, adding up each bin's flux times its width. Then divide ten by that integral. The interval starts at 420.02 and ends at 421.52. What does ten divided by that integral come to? 0.393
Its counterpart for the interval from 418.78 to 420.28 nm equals 0.444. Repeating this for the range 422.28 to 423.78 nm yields 0.403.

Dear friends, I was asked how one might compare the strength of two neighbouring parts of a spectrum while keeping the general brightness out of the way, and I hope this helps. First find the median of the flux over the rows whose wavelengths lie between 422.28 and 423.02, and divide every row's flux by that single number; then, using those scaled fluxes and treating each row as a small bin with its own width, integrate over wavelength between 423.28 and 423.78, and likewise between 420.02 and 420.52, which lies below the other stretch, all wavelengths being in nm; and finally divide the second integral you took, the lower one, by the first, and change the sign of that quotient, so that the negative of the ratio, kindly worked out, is -0.88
